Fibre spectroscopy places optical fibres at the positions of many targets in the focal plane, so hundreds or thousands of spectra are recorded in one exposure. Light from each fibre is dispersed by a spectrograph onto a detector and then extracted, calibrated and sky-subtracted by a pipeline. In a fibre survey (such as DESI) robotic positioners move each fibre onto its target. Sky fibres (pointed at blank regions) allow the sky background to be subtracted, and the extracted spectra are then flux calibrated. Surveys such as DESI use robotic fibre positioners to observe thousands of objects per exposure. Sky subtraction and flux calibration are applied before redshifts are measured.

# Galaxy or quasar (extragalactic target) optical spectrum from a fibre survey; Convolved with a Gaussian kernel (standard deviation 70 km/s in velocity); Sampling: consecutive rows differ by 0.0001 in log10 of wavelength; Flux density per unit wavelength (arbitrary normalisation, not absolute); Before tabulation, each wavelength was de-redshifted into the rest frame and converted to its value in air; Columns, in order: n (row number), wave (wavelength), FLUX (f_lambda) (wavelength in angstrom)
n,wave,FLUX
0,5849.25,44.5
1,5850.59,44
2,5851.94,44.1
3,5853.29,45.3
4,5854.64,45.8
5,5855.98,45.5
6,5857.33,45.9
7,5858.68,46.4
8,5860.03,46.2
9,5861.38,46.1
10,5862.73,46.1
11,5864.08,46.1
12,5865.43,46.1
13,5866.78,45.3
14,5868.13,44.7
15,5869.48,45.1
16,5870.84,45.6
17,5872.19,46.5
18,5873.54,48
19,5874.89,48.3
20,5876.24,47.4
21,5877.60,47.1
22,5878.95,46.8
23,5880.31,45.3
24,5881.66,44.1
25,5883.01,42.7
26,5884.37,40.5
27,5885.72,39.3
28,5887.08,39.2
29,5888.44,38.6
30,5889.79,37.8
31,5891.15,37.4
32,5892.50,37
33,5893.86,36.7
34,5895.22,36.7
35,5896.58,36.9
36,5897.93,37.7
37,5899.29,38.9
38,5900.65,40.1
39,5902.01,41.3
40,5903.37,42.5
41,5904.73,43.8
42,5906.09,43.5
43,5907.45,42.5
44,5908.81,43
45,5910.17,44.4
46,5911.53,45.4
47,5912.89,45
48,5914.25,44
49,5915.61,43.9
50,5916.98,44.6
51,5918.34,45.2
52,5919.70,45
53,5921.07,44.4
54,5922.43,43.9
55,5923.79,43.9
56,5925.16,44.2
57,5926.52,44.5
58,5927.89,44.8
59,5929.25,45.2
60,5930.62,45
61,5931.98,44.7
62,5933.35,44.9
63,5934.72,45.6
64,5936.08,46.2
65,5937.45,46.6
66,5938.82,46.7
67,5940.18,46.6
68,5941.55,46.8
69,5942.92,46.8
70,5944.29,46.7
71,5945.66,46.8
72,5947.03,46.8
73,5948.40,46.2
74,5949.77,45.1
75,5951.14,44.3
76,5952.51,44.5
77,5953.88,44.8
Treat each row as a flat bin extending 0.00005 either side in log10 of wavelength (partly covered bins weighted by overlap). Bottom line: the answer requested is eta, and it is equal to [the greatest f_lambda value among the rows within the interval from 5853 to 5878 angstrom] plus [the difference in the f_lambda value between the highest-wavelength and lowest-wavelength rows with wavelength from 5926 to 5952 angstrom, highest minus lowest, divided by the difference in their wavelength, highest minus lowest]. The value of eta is 48.3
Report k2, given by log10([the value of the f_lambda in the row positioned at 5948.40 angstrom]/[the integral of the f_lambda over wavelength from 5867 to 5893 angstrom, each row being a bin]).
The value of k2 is -1.39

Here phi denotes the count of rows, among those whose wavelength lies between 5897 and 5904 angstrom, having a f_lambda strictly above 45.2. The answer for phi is 0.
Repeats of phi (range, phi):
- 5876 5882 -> 4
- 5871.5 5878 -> 5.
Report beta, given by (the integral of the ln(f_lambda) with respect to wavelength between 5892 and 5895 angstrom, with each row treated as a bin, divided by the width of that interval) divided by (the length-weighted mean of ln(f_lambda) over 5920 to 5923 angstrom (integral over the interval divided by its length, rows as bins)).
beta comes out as 0.951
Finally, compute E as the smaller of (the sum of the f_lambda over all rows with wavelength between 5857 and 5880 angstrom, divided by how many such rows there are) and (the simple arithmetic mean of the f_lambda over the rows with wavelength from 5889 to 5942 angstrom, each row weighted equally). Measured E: 43.0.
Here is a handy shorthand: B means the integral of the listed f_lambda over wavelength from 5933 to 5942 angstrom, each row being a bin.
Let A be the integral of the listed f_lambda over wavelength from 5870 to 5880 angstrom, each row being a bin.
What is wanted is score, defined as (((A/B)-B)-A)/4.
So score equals -221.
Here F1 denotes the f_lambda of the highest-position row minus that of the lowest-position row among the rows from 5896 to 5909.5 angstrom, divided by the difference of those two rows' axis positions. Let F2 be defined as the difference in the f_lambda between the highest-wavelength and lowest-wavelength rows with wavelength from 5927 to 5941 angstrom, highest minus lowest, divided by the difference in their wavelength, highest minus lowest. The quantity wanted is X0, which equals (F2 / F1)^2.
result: 0.1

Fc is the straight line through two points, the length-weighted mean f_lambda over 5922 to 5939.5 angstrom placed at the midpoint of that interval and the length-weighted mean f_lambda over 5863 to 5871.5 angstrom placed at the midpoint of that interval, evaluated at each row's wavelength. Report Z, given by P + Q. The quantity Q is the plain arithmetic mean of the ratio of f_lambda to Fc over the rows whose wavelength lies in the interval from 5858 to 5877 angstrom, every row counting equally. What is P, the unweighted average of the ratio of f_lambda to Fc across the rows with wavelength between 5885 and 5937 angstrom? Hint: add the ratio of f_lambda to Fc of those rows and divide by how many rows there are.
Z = 1.95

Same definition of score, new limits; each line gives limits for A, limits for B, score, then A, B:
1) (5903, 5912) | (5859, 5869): -212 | 392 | 458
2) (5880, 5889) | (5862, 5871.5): -201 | 371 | 433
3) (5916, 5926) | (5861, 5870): -214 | 444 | 411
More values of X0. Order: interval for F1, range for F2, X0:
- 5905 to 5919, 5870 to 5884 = 2.9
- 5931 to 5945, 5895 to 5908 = 8.5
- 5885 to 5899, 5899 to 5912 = 16.4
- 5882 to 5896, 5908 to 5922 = 0.1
